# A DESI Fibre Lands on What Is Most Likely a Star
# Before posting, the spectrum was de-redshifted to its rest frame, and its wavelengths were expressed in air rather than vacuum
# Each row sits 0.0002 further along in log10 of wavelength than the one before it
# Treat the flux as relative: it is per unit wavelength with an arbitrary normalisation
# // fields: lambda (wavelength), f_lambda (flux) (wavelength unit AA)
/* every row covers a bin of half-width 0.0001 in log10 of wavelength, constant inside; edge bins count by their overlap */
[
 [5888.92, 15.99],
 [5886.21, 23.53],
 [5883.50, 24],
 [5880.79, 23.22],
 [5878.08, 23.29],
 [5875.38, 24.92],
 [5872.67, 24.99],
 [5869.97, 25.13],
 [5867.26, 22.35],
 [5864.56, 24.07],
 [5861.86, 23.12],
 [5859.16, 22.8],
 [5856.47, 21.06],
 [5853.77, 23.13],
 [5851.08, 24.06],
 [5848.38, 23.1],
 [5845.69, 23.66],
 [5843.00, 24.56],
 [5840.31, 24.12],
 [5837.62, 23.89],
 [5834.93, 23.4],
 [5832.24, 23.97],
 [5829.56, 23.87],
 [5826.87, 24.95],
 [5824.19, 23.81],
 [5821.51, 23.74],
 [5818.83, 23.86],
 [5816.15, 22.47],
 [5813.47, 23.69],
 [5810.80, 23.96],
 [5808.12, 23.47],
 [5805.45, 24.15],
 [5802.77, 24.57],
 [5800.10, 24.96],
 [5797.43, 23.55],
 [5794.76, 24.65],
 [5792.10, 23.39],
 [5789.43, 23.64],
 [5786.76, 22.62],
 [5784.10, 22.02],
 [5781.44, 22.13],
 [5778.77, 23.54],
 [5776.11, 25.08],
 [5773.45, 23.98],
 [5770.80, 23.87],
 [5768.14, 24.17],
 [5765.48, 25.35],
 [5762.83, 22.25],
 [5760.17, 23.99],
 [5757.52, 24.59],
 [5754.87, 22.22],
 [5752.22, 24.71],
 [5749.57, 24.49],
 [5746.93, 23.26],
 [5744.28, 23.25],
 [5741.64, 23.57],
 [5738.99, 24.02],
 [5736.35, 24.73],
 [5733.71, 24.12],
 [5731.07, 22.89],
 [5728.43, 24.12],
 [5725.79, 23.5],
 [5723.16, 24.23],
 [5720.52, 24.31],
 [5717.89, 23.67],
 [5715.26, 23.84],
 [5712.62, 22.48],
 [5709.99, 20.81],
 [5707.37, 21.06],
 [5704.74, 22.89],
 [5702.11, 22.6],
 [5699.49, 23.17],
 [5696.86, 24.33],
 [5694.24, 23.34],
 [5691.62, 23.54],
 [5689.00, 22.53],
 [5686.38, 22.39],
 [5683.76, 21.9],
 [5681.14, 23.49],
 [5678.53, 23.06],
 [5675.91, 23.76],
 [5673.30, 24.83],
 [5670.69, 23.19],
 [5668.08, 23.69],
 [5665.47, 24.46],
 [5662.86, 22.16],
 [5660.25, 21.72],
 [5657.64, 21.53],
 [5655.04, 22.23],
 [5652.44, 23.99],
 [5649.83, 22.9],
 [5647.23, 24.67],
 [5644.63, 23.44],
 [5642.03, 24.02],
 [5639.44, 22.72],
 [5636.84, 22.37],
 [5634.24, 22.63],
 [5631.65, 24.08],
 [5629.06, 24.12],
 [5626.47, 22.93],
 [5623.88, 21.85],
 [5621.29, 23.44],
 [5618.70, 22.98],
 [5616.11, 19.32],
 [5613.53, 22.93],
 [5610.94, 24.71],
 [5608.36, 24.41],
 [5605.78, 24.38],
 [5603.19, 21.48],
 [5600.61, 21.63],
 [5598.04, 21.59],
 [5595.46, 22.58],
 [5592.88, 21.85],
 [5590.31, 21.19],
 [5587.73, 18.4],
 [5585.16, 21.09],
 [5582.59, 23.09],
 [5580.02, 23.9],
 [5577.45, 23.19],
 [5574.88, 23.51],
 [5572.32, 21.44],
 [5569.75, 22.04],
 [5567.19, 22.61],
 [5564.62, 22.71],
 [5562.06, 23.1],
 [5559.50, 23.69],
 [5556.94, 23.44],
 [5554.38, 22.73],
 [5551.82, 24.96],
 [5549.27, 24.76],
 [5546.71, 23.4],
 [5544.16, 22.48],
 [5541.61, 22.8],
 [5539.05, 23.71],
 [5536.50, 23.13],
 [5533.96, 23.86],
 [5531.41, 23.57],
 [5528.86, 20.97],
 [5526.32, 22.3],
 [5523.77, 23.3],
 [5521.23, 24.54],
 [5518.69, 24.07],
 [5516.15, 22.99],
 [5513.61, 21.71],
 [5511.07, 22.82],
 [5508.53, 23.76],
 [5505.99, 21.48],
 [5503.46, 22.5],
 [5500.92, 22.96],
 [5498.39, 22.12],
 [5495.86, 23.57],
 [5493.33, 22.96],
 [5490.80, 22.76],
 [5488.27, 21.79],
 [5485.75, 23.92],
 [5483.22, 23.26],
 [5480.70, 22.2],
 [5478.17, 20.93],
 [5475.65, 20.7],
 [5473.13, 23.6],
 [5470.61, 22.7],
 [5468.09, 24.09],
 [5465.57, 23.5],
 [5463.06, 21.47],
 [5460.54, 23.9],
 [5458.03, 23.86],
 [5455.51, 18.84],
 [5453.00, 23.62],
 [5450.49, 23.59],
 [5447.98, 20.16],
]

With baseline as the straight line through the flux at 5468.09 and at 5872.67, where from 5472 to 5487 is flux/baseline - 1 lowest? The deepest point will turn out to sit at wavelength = 5475.65 AA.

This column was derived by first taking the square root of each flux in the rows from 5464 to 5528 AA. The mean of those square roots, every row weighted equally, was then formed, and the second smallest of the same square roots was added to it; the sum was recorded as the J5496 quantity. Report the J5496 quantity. 9.35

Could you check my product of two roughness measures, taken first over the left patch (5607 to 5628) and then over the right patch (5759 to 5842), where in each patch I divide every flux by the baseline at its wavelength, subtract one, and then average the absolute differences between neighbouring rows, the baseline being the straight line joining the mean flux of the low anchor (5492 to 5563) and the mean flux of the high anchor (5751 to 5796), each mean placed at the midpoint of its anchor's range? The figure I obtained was 0.0027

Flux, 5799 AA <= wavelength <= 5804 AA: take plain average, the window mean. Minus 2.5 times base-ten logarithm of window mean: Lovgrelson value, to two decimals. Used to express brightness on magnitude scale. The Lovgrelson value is -3.48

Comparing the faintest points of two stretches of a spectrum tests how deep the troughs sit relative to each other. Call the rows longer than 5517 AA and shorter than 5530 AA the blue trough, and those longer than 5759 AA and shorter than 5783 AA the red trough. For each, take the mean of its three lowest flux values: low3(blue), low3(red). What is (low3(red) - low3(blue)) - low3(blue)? -21.7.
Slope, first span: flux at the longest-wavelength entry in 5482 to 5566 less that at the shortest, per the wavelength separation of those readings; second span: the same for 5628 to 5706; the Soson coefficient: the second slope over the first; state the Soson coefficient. 2.4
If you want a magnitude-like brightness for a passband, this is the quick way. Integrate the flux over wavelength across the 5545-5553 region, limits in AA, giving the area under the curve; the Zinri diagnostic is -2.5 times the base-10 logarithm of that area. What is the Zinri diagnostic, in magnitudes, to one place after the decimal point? -5.7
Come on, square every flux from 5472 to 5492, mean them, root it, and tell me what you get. 22.4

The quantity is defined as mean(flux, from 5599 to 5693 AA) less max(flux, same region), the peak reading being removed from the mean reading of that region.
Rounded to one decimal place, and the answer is -1.8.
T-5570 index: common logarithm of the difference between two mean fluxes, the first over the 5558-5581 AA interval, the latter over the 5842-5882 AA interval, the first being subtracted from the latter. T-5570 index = -0.2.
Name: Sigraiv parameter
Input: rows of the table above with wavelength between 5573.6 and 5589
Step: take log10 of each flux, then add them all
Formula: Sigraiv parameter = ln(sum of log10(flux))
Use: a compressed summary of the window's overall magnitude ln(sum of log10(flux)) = 2.09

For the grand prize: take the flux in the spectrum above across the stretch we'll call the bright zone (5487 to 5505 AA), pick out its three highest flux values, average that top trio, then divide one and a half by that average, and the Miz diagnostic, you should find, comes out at 0.0648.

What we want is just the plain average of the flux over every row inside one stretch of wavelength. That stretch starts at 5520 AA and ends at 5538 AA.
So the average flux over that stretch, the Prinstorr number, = 23.1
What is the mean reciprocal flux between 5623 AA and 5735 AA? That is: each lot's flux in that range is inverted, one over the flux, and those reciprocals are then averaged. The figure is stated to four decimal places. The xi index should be 0.0433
